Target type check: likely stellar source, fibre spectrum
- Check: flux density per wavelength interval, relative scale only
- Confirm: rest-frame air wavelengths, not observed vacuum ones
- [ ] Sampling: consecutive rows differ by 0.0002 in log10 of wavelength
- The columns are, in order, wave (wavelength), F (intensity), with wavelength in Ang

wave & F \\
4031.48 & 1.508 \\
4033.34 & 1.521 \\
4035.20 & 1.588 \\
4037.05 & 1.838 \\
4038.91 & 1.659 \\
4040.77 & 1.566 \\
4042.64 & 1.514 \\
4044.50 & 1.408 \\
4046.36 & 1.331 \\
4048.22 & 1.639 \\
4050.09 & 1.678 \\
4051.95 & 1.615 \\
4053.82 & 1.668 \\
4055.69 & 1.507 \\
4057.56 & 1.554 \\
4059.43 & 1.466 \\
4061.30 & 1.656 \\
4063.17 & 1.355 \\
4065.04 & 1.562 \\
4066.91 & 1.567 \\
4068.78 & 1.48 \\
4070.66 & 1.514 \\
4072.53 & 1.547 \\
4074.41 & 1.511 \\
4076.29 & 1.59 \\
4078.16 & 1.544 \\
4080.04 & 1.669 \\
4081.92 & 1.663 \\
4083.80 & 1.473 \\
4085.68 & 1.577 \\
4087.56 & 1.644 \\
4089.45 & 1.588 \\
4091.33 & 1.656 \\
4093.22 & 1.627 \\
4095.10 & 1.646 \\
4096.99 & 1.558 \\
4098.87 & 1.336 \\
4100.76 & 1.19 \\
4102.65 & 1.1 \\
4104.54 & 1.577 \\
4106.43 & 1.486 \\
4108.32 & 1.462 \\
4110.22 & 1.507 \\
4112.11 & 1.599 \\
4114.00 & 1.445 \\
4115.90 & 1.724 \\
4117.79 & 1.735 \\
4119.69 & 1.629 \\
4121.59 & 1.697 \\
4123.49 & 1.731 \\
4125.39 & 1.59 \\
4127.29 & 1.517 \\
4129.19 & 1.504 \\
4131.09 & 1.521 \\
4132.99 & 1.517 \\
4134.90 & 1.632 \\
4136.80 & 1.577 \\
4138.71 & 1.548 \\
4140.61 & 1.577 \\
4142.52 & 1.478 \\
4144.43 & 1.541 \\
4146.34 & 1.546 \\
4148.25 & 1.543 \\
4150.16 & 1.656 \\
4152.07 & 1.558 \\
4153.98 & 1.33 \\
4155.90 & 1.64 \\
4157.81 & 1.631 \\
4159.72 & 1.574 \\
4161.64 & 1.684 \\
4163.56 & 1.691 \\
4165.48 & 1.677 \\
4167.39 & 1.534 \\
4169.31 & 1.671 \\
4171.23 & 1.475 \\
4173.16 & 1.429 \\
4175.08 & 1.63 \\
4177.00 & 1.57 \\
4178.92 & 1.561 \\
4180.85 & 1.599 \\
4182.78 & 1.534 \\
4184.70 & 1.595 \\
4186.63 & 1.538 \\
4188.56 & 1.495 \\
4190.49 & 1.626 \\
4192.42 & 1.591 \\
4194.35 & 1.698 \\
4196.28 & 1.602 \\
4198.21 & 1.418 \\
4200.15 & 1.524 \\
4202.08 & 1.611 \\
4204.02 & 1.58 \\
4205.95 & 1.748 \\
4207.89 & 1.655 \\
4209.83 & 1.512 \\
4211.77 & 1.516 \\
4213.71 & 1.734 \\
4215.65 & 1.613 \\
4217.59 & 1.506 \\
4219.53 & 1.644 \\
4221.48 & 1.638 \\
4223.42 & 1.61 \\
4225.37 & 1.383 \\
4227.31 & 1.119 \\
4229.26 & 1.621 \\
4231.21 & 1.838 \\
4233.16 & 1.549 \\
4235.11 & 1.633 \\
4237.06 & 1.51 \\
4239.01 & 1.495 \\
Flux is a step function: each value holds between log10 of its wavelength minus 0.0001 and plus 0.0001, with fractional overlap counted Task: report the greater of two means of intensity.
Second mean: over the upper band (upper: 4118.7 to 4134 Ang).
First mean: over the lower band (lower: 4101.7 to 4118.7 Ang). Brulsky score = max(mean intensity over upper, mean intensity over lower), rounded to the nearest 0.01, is 1.59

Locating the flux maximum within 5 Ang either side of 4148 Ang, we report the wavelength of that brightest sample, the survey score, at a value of 4150.16 Ang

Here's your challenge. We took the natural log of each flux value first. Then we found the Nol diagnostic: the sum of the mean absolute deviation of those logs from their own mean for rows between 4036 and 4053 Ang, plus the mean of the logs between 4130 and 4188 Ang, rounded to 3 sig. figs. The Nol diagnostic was 0.522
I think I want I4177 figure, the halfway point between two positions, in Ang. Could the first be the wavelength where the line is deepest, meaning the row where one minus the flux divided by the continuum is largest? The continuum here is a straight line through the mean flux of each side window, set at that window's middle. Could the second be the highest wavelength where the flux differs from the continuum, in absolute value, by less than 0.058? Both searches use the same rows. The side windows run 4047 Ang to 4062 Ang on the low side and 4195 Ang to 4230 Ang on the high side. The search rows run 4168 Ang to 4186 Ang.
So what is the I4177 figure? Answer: 4178.9 Ang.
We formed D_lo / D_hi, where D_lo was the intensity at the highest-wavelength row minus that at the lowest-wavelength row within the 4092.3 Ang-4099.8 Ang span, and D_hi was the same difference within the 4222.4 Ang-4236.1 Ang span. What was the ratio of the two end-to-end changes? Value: -12.7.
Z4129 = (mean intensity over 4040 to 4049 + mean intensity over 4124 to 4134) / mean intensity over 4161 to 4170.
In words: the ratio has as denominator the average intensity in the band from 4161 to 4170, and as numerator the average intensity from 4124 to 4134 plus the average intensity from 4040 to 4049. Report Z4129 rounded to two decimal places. 1.83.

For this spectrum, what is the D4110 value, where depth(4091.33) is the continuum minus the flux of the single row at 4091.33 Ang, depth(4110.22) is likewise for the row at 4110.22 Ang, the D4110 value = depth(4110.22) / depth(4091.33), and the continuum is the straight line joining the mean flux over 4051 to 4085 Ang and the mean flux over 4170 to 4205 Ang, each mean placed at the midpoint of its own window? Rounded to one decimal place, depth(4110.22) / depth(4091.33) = -0.5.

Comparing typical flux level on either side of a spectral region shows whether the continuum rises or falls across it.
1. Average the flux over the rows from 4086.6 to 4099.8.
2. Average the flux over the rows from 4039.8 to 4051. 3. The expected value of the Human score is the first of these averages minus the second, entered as 0.06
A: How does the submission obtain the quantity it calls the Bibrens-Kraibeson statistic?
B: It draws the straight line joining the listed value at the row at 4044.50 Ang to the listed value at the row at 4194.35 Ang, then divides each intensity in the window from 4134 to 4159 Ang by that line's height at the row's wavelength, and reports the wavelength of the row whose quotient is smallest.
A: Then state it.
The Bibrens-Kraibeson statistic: 4153.98 Ang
